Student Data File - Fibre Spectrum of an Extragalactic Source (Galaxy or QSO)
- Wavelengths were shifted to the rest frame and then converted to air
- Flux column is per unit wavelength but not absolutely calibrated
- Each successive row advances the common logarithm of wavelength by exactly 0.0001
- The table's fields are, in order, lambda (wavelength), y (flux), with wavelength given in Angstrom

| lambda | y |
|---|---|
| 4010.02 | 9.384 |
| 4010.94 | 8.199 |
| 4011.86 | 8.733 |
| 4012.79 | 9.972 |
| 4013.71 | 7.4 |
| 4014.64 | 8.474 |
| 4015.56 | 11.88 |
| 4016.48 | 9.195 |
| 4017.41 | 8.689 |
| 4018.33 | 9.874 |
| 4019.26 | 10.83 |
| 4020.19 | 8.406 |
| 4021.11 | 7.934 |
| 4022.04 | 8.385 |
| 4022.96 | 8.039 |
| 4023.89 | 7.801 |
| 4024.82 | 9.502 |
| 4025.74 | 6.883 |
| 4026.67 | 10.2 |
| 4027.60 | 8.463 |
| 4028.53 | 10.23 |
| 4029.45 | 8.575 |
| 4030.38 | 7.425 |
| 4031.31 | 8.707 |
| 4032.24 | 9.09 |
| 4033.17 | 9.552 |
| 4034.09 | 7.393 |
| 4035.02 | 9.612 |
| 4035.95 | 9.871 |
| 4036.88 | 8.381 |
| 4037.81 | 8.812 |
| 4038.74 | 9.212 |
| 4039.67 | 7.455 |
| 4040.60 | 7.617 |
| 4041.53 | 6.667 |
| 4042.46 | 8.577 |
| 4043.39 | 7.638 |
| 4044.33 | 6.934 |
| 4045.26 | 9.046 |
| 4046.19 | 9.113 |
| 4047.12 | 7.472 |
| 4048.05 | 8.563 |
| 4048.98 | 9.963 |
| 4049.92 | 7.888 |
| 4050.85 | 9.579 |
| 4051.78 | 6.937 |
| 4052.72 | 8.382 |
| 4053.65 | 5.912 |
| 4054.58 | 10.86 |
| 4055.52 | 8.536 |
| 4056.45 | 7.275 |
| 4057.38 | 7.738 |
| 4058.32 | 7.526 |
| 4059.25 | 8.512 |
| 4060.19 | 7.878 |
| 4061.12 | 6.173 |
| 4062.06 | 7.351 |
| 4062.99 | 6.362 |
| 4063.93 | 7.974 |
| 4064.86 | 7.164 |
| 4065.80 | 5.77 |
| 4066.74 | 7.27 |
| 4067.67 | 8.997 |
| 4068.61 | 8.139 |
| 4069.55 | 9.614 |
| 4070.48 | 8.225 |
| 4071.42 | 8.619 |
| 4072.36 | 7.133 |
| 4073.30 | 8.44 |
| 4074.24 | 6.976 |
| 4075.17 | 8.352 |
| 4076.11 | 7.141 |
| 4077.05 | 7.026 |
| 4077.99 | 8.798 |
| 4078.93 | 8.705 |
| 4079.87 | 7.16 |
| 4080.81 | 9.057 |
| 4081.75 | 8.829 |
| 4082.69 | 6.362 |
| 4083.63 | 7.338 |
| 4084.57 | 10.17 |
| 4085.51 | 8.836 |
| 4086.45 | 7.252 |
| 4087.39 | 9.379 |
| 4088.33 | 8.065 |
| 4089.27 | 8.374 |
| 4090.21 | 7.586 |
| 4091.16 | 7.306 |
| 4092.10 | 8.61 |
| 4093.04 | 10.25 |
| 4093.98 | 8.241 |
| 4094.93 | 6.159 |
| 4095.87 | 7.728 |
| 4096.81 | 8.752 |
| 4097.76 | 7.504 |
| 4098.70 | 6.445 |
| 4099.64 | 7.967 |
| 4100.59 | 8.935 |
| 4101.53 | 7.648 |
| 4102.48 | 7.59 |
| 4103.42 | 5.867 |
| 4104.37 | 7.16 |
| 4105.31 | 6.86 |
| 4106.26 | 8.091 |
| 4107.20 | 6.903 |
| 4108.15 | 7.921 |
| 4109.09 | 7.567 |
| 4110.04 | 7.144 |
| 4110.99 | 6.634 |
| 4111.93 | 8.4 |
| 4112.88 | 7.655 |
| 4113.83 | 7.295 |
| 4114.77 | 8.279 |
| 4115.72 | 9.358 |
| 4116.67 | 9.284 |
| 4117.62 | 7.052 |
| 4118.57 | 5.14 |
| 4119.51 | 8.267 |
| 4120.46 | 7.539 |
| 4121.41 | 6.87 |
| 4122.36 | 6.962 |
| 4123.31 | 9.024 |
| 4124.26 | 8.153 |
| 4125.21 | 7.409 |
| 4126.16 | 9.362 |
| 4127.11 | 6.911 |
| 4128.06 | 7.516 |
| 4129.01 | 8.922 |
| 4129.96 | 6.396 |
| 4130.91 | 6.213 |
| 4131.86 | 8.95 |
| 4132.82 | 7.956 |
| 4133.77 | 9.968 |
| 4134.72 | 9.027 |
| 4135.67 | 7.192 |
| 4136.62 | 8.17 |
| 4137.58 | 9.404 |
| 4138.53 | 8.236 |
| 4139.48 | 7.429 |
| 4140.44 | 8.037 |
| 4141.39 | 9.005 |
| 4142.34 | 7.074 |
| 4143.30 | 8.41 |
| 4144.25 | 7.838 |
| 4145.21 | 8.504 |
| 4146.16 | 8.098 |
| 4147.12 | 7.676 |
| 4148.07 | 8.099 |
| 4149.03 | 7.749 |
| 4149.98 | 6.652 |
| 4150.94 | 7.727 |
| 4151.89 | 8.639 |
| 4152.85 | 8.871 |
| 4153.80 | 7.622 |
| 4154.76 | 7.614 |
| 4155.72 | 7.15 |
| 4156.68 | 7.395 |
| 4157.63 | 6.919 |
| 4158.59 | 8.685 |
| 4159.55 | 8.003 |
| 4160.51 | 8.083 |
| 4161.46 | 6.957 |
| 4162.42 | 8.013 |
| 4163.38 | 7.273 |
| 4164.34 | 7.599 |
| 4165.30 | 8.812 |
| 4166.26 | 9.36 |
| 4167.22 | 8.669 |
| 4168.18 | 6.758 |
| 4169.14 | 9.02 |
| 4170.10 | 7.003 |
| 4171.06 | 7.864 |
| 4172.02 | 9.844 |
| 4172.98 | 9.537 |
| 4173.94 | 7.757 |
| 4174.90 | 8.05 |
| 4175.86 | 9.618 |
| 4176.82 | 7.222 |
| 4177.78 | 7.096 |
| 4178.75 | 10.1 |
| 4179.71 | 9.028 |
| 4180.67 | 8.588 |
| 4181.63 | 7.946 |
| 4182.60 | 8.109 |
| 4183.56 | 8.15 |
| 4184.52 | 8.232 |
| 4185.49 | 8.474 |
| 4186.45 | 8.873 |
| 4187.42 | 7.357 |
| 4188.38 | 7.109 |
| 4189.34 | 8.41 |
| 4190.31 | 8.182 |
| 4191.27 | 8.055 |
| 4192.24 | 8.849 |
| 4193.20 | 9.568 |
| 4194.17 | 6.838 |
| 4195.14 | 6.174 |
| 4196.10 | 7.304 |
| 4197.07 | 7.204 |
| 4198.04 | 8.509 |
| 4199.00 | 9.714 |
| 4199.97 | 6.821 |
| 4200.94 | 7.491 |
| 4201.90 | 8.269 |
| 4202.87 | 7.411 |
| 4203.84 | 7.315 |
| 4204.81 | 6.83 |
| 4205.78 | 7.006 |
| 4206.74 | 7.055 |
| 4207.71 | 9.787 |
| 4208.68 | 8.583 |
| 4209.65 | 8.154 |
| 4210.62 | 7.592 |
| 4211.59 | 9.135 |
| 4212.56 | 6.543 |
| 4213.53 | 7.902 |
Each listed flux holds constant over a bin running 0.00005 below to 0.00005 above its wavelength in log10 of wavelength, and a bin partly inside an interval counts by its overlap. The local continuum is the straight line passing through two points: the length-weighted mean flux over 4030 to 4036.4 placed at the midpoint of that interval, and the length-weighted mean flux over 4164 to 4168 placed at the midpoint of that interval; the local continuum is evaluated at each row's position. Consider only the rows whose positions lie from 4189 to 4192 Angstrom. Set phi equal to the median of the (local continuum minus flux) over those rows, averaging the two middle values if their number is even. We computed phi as 0.26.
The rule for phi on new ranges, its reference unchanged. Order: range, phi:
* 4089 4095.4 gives 0.44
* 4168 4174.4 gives 0.62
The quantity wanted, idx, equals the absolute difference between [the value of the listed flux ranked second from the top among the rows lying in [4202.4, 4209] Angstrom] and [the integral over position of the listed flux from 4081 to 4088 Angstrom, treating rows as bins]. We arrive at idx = 50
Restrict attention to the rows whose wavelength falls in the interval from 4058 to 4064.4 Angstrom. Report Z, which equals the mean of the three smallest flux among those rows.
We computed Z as 6.6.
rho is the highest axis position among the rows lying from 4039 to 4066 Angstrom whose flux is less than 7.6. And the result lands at 4065.80 Angstrom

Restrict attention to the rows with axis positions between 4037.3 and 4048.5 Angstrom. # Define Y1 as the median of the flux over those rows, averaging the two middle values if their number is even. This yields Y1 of 8.1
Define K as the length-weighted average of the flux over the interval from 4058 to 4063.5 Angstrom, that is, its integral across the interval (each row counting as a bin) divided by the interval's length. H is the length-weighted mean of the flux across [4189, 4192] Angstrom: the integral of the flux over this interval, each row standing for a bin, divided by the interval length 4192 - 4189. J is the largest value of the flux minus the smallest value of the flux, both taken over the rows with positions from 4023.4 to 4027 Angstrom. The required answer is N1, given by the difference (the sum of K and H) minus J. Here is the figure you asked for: 12.2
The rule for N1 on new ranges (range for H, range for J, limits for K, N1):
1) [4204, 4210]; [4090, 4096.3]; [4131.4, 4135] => 12.7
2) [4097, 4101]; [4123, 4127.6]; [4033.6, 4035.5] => 13.9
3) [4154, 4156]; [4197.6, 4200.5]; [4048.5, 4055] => 13.0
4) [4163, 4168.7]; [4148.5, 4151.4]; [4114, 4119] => 14.8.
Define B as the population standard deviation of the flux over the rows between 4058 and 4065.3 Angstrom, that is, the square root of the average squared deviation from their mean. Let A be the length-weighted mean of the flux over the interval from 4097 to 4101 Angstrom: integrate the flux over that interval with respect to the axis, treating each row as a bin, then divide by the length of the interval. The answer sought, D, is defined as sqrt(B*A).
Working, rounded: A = 7.8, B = 0.75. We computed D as 2.4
